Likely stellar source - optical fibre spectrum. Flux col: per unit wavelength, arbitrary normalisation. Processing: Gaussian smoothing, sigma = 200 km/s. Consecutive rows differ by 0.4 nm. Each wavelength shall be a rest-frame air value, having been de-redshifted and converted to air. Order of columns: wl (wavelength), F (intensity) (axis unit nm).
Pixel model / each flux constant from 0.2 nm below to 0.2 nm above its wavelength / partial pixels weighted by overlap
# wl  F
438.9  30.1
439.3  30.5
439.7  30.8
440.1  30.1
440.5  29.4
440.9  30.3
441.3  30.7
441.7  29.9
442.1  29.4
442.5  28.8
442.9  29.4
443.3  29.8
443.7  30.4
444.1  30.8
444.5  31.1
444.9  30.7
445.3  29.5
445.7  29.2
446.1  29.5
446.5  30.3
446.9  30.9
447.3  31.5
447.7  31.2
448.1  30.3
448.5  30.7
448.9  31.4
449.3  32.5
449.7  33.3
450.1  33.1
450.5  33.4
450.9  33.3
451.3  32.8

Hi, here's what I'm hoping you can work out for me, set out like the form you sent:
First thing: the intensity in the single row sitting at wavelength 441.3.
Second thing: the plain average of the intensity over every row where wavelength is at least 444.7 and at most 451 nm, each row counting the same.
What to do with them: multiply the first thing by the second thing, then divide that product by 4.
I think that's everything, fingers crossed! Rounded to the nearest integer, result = 240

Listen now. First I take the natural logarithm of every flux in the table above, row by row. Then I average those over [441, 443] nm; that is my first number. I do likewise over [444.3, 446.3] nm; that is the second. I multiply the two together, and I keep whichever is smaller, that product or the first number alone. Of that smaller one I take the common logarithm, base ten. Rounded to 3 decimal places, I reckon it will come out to 0.530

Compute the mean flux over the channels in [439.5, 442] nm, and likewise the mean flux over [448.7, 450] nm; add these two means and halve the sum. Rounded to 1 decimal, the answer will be 31.3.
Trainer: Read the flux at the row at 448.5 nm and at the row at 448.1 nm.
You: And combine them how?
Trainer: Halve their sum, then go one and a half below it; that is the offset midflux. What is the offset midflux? 29.0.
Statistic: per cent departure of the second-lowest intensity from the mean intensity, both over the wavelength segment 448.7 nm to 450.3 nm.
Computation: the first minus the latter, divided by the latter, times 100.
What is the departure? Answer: -0.2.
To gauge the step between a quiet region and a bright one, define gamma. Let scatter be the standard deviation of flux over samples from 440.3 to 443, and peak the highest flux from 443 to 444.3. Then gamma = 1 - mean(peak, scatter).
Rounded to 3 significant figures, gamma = -14.7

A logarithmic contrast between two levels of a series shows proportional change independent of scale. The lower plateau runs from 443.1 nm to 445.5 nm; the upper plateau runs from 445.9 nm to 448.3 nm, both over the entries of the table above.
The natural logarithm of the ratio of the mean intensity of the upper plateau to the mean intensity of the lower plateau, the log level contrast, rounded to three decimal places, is 0.008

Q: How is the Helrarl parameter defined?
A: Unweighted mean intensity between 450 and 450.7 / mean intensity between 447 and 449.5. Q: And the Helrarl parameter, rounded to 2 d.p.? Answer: 1.06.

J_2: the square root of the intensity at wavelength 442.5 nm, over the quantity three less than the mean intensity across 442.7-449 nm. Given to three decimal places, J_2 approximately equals 0.196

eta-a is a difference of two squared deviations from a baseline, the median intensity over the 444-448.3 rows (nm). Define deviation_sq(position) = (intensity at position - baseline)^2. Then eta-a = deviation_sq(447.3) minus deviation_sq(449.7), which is -6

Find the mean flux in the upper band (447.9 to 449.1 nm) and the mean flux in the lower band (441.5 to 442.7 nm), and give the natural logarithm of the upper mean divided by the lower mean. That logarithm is 0.05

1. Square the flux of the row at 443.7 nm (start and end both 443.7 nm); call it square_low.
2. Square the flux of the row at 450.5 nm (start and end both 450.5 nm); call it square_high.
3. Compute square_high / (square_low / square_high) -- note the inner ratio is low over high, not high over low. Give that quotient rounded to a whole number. 1347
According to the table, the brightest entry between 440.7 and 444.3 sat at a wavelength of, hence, 444.1 nm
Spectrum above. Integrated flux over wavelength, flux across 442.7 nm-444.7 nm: 60.6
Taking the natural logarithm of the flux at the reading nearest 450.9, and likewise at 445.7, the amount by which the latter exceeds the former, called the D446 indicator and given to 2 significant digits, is -0.13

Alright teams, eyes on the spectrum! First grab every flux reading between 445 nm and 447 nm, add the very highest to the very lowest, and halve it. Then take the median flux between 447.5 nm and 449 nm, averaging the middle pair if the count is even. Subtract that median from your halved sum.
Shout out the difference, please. -0.9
